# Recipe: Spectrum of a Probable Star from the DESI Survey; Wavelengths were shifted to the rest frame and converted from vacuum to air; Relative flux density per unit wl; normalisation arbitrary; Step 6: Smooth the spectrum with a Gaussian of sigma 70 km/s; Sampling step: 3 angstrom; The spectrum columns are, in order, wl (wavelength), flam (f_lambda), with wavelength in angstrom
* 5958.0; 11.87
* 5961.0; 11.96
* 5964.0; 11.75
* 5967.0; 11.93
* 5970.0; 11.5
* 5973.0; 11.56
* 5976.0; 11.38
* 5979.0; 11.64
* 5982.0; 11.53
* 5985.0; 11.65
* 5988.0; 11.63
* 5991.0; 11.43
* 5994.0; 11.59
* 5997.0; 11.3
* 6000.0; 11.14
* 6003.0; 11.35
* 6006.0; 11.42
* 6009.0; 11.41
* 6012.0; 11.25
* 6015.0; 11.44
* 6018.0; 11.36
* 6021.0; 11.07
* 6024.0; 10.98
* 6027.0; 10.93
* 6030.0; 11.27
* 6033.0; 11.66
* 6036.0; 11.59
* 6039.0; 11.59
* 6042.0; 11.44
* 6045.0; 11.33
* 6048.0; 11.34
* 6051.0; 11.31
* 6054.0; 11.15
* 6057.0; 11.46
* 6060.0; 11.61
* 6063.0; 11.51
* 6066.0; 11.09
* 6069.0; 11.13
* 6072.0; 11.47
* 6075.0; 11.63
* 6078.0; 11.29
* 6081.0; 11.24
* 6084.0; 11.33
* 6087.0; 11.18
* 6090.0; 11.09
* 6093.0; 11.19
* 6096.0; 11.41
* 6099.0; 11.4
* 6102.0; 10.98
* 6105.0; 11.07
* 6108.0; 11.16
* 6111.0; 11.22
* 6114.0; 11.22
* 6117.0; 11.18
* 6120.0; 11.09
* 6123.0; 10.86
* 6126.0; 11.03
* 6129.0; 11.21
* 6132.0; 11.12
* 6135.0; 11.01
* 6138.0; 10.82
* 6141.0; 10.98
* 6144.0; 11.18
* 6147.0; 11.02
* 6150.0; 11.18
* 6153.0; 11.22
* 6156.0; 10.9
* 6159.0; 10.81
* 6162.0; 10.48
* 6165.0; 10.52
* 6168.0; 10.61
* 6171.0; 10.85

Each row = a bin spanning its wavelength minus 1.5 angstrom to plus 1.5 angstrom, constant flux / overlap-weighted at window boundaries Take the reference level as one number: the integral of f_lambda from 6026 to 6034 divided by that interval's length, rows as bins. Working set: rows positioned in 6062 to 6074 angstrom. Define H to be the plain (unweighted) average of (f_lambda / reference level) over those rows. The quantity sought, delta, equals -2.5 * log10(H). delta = -0.001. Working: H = 1.001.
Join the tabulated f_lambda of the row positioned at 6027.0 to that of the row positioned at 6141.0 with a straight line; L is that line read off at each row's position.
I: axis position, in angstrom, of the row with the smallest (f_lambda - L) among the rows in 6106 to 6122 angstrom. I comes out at 6120.0 angstrom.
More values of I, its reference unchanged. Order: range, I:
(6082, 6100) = 6090.0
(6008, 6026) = 6024.0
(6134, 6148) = 6138.0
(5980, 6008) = 6000.0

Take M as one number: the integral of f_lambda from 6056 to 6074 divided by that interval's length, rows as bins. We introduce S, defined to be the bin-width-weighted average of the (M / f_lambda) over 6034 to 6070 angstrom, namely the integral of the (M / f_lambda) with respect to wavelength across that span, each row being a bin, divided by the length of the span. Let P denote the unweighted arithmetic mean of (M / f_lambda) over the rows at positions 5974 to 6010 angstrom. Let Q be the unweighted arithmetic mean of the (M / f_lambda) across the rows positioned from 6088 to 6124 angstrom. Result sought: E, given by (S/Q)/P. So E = 0.986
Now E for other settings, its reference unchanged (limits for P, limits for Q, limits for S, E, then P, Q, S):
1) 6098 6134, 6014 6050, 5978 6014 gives 0.968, 1.02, 1.00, 0.995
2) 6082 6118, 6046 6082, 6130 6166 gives 1.021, 1.02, 1.00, 1.040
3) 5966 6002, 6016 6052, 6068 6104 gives 1.016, 0.99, 1.01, 1.010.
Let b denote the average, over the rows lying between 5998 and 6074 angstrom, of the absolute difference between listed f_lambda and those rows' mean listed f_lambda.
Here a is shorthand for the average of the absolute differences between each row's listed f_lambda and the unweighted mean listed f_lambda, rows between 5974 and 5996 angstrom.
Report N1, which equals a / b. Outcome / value 0.55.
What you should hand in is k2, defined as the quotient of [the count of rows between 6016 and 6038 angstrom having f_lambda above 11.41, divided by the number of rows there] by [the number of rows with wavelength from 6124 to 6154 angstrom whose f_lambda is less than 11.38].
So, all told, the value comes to 0.029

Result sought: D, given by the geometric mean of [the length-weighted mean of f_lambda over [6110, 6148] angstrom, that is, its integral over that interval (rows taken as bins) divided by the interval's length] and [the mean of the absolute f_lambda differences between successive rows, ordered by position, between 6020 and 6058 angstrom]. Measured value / 1.26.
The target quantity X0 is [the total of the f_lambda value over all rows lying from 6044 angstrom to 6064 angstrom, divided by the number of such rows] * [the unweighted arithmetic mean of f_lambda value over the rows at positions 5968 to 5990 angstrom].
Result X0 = 132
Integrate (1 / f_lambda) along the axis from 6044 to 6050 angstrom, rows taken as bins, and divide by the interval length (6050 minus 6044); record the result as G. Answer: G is 0.0882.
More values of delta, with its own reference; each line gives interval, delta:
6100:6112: 0.017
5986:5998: -0.019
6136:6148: 0.028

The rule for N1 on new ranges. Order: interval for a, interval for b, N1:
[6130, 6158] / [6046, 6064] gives 0.87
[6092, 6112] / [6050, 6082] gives 0.72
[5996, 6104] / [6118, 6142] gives 1.58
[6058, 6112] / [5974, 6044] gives 0.96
